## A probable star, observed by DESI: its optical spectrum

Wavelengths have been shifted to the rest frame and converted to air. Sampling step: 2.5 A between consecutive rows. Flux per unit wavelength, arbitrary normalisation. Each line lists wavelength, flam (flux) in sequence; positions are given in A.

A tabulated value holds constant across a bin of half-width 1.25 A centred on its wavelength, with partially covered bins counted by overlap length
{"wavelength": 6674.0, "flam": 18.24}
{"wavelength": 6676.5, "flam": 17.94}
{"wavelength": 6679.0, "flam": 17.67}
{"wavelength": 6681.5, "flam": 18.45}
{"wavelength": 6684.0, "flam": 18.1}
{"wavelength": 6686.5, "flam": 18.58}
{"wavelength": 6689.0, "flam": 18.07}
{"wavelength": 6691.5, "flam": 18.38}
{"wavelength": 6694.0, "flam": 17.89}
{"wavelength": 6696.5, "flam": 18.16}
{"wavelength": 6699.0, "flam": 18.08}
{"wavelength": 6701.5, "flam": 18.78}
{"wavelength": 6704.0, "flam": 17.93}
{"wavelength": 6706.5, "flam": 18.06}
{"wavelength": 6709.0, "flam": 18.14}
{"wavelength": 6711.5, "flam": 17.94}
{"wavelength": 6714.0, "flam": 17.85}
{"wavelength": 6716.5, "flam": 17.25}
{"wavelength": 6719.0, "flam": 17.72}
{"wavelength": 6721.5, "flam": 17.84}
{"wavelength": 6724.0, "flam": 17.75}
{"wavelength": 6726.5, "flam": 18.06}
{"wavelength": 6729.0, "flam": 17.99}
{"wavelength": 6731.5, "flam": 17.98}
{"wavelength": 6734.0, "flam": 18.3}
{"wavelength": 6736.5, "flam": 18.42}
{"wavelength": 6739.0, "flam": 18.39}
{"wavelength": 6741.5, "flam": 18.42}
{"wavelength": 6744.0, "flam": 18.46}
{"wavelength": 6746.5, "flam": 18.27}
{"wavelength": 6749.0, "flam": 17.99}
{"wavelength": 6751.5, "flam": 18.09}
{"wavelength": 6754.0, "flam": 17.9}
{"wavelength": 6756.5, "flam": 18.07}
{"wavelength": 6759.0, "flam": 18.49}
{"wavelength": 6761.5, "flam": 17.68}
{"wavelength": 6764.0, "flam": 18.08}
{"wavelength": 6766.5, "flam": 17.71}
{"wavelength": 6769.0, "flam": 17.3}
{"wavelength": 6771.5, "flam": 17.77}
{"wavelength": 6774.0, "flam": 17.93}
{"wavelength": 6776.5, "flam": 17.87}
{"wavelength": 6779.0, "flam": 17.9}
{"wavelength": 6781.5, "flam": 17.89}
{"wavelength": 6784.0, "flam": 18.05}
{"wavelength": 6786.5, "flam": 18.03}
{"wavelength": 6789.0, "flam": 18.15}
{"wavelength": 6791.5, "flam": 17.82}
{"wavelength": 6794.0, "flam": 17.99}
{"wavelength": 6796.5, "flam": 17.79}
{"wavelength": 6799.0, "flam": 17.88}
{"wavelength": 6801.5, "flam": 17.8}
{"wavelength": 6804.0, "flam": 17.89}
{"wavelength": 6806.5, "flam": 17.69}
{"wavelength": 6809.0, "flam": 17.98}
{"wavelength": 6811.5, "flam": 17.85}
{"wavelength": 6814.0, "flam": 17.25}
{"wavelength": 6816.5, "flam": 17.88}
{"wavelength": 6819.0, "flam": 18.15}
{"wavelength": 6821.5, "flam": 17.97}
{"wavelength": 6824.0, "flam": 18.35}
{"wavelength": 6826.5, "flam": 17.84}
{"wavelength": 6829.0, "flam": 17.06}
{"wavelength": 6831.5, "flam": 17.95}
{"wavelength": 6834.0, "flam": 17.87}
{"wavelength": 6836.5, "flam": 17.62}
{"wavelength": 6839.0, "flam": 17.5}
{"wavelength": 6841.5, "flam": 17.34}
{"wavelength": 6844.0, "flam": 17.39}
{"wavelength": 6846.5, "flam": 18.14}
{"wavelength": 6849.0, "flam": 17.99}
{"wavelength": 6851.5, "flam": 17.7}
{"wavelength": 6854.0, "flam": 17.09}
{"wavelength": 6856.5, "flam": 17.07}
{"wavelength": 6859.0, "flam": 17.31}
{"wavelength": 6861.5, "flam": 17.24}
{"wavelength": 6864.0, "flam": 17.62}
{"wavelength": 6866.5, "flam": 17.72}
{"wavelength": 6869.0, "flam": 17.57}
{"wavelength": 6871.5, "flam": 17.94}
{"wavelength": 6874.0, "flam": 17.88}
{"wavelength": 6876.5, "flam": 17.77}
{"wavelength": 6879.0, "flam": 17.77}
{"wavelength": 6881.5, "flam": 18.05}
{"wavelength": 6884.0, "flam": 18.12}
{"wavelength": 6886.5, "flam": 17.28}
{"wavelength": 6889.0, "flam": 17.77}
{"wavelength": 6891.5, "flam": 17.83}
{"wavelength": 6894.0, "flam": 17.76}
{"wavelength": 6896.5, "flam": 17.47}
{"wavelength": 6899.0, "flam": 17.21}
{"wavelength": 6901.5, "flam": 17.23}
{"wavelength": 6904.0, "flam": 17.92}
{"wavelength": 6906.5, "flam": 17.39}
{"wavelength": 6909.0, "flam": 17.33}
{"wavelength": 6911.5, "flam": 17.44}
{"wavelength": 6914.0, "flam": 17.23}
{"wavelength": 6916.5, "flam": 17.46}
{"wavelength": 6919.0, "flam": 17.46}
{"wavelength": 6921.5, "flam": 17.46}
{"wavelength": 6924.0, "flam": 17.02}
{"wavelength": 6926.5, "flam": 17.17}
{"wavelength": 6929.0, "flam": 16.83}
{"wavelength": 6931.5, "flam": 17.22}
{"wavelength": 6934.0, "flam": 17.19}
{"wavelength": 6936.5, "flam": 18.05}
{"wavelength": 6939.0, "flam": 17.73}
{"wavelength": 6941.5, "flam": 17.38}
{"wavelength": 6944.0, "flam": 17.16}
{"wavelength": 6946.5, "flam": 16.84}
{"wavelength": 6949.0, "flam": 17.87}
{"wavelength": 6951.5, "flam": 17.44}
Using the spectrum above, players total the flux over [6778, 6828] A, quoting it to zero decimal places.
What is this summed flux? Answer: 358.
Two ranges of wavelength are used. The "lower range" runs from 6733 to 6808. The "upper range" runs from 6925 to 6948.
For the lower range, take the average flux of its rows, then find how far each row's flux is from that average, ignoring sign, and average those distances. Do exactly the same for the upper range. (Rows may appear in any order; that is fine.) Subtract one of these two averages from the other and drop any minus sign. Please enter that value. 0.08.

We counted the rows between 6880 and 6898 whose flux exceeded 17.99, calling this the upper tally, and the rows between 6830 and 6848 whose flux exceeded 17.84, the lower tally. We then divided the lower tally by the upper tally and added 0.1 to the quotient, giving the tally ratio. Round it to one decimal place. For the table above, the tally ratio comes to 1.6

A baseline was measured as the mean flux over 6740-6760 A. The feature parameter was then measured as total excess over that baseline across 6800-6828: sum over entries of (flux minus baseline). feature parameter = -3.7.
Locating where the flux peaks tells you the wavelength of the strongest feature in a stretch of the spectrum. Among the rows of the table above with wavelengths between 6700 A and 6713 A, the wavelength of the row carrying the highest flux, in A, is 6701.5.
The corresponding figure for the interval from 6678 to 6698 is 6686.5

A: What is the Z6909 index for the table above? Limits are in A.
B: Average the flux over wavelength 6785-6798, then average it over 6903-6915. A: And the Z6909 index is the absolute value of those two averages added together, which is 35.4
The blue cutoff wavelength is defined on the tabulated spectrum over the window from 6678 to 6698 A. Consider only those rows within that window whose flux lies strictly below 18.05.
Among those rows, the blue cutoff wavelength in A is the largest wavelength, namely 6694.0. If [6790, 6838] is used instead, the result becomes 6836.5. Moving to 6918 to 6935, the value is 6934.0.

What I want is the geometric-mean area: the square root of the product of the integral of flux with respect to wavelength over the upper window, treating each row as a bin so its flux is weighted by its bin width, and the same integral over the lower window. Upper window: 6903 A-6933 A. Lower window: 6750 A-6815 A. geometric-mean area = 777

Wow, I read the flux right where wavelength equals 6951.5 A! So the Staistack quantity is 17.44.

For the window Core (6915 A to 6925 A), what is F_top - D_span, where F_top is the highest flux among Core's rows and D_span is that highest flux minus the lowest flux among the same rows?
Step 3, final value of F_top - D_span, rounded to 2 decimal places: 17.02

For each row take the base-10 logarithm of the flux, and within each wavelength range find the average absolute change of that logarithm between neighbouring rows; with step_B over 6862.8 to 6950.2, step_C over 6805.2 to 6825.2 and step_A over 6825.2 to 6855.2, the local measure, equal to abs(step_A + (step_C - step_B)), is 0.011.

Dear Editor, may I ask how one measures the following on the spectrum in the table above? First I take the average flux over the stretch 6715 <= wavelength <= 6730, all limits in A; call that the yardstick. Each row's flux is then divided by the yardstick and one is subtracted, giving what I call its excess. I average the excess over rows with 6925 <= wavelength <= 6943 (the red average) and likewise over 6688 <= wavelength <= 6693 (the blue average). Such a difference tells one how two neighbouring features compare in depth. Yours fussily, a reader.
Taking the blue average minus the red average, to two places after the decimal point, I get 0.05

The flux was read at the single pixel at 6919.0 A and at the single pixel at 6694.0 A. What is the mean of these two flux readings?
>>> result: 17.7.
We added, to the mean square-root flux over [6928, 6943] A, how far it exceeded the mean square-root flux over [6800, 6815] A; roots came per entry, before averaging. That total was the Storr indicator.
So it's 4.13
